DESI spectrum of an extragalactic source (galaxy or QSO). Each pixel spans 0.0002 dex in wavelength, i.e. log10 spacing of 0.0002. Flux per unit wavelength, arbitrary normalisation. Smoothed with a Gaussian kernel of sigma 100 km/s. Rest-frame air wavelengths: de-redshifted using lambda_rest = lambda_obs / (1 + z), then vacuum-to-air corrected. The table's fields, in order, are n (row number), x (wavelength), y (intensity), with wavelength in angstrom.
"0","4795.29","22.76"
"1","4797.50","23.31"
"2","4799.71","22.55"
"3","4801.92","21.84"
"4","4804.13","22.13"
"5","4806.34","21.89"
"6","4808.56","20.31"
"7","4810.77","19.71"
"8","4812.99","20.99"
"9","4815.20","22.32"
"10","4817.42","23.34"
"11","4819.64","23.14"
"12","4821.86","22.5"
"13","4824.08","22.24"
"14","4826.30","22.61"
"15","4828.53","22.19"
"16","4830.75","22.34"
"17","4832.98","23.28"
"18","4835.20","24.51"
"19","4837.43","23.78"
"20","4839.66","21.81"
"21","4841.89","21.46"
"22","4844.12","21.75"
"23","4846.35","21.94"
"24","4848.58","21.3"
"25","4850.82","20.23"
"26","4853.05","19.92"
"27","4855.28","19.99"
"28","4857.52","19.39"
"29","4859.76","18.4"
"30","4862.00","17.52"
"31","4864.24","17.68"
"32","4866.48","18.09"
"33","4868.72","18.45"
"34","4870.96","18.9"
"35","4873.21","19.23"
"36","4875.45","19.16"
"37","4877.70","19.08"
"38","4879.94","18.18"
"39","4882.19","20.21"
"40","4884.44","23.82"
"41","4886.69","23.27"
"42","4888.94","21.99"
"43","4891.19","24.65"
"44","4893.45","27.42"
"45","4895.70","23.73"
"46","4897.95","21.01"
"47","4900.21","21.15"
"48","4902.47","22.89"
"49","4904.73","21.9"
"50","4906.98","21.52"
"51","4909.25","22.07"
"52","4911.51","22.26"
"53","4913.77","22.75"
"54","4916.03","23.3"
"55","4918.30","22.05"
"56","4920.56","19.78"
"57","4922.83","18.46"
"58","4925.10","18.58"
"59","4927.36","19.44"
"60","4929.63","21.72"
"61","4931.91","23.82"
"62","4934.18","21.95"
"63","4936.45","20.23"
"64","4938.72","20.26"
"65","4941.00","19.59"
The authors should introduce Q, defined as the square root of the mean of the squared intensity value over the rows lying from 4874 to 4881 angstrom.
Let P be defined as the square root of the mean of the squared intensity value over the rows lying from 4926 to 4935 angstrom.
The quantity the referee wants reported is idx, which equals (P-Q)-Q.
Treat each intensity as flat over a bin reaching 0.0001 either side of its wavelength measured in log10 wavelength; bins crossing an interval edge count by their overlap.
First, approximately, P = 21.8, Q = 18.8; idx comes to -16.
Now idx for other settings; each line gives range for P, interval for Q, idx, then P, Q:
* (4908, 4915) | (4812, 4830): -22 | 22.4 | 22.4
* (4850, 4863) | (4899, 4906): -25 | 19.3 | 22.0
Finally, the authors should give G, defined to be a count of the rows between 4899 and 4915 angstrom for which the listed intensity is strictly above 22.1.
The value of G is 3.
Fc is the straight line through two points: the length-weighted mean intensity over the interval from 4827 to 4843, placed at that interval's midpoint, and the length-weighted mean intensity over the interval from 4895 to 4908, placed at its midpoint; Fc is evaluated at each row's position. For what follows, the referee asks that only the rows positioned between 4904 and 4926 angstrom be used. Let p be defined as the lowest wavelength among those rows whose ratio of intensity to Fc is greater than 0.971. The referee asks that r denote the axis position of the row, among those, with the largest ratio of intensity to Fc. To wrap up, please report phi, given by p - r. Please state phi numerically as -11.3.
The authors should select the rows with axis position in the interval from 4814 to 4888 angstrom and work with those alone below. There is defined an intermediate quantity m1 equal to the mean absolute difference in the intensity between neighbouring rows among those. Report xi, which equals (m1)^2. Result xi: 0.5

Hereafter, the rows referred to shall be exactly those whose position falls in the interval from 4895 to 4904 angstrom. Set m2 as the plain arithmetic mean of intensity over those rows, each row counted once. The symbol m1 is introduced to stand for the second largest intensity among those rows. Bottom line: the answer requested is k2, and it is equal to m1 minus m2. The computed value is 0.7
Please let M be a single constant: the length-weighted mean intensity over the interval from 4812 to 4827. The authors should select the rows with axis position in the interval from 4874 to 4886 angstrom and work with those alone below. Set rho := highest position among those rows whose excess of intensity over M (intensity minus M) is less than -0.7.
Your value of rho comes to 4882.19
